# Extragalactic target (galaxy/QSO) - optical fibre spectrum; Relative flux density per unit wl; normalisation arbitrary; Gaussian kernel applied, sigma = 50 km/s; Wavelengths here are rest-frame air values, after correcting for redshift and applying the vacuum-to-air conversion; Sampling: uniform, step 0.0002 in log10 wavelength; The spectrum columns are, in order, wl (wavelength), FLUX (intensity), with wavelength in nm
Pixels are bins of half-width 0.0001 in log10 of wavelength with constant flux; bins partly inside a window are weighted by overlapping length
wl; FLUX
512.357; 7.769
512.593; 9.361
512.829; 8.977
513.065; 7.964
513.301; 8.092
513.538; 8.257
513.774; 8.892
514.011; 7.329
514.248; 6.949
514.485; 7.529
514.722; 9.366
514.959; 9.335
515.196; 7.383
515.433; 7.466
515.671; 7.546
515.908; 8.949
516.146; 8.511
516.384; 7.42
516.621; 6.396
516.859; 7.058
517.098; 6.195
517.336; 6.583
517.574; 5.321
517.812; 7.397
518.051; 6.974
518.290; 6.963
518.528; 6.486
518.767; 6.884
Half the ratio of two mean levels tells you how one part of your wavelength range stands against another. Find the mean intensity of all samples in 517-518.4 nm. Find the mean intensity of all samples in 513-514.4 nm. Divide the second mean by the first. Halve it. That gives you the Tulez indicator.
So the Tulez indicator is 0.60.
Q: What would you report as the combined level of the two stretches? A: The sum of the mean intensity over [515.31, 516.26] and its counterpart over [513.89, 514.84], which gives 15.9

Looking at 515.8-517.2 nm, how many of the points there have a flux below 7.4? 3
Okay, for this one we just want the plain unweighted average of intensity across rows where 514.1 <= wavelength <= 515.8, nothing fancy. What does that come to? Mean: 7.9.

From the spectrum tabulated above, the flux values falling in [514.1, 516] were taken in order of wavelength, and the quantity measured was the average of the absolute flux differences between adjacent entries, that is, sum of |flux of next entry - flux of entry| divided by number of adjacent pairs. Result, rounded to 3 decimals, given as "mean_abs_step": 0.852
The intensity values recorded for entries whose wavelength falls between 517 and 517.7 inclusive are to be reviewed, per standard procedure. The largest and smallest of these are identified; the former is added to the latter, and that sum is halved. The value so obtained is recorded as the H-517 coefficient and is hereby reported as 5.95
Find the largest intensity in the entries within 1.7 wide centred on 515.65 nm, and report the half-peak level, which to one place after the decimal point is 4.7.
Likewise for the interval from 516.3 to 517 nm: 3.7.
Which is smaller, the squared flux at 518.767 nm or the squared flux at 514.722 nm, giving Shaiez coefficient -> 47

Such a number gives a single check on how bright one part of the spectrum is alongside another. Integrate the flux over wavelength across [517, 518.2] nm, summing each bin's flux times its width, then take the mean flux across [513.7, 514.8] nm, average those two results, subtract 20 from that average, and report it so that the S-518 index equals -12.1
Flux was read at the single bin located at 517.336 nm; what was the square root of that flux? 2.57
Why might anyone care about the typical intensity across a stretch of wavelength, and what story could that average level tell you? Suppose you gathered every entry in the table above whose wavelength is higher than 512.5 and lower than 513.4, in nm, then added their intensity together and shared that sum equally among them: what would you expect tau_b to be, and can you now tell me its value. 8.6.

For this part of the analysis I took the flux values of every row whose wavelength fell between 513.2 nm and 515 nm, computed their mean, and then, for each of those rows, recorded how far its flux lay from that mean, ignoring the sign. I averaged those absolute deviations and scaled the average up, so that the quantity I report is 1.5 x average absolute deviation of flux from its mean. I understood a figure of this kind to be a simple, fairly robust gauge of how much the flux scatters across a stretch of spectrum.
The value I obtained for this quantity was 1.1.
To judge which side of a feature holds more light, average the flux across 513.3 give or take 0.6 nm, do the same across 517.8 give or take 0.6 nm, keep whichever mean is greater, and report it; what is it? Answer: 8.44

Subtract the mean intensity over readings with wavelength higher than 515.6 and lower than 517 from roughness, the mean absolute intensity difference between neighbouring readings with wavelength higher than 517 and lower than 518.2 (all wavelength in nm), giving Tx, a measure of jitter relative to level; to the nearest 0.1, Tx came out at -6.6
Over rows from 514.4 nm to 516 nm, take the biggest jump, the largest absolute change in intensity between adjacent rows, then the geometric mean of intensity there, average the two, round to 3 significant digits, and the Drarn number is 5.07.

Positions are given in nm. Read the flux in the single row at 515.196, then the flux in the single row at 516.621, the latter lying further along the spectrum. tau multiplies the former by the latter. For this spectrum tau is 47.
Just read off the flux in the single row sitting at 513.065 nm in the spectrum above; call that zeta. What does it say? 7.964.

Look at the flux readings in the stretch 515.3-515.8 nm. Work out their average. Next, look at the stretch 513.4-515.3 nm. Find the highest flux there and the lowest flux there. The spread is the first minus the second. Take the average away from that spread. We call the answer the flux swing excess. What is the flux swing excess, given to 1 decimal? -5.1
